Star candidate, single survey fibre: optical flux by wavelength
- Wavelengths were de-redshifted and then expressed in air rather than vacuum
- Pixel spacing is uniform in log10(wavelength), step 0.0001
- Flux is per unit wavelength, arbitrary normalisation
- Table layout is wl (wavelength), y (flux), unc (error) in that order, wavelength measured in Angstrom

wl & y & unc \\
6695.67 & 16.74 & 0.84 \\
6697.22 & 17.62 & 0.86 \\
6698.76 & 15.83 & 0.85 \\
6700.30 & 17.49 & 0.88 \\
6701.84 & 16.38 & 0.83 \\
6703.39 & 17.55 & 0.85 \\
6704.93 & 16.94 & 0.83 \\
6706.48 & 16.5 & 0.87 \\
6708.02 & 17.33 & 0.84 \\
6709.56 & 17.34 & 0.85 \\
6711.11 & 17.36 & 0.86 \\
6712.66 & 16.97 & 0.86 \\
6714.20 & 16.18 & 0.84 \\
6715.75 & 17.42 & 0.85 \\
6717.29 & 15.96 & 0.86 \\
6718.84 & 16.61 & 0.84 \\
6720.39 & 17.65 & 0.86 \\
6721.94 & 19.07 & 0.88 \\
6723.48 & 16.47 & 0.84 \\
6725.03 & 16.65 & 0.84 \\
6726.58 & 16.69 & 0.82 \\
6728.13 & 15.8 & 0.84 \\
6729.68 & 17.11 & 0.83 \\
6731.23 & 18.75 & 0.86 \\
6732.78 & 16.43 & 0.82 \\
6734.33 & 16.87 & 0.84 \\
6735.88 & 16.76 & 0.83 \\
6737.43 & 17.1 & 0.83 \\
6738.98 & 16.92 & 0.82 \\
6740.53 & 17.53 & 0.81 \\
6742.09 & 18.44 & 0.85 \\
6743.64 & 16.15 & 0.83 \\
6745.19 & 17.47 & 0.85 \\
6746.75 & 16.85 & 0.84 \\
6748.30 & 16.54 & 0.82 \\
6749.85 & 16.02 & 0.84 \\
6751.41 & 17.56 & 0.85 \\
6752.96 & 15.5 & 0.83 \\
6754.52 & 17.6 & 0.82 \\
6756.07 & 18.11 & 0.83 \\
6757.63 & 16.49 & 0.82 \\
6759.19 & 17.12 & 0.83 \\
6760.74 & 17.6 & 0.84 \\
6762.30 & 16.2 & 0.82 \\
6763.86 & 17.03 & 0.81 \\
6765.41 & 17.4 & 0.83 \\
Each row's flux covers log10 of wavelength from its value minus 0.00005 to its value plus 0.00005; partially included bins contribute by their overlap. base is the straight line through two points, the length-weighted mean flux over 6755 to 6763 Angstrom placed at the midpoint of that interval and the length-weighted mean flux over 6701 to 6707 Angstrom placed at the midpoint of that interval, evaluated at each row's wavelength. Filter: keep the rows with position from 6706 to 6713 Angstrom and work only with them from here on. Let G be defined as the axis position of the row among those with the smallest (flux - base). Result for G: 6706.48 Angstrom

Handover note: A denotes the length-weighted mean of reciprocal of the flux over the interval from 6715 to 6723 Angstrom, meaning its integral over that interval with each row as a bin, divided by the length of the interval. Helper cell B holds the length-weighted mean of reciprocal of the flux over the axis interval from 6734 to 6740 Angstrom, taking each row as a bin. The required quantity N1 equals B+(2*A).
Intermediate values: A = 0.0580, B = 0.0591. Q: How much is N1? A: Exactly 0.175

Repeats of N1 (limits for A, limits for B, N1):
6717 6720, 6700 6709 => 0.180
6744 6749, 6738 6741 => 0.177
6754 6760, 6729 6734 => 0.173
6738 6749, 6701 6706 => 0.176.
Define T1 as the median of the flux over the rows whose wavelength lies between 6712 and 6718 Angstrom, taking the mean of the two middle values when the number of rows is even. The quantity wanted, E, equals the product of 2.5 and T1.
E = 41.44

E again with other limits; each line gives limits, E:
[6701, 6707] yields 41.80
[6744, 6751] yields 41.74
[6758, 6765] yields 42.69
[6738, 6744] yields 43.06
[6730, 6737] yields 42.04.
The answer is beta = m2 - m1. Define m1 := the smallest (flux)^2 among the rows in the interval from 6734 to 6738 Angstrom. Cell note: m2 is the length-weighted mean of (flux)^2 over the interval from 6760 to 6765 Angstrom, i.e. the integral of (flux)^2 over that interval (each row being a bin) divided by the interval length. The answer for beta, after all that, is 8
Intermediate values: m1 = 281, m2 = 288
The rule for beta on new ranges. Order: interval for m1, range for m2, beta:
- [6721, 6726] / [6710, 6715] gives 13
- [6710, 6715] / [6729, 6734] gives 41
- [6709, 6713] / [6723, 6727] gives -12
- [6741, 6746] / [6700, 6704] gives 31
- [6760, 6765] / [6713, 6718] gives 13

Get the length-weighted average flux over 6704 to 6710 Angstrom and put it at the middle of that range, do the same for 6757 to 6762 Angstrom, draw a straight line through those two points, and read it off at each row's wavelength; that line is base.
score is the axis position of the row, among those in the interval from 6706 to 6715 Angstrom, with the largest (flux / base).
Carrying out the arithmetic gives 6711.11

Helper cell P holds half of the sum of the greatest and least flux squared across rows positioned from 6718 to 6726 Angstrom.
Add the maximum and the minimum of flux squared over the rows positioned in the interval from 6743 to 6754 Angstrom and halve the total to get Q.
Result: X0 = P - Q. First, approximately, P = 317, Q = 274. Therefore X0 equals 43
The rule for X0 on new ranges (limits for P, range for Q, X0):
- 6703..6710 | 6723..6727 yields 15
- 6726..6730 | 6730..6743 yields -40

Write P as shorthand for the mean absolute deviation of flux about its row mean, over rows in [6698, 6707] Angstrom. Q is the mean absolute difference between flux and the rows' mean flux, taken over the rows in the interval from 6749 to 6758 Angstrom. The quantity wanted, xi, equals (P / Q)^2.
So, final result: 0.4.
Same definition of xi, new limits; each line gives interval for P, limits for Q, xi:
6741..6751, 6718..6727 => 0.8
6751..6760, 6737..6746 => 1.7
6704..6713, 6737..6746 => 0.2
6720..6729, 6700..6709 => 4.2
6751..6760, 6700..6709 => 2.8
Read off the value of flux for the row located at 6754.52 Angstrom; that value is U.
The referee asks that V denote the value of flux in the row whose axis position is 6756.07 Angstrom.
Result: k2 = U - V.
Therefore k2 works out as -0.5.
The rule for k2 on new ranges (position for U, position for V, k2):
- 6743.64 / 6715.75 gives -1.3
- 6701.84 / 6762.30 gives 0.2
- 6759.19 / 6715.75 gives -0.3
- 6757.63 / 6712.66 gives -0.5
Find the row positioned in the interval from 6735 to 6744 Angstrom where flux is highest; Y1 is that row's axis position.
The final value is 6742.09 Angstrom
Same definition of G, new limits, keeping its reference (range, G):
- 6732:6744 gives 6743.64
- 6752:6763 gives 6752.96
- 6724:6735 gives 6728.13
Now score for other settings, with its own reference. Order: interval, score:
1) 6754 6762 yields 6756.07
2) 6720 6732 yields 6721.94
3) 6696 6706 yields 6697.22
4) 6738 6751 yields 6742.09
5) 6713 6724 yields 6721.94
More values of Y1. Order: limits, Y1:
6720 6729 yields 6721.94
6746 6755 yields 6754.52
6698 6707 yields 6703.39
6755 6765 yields 6756.07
